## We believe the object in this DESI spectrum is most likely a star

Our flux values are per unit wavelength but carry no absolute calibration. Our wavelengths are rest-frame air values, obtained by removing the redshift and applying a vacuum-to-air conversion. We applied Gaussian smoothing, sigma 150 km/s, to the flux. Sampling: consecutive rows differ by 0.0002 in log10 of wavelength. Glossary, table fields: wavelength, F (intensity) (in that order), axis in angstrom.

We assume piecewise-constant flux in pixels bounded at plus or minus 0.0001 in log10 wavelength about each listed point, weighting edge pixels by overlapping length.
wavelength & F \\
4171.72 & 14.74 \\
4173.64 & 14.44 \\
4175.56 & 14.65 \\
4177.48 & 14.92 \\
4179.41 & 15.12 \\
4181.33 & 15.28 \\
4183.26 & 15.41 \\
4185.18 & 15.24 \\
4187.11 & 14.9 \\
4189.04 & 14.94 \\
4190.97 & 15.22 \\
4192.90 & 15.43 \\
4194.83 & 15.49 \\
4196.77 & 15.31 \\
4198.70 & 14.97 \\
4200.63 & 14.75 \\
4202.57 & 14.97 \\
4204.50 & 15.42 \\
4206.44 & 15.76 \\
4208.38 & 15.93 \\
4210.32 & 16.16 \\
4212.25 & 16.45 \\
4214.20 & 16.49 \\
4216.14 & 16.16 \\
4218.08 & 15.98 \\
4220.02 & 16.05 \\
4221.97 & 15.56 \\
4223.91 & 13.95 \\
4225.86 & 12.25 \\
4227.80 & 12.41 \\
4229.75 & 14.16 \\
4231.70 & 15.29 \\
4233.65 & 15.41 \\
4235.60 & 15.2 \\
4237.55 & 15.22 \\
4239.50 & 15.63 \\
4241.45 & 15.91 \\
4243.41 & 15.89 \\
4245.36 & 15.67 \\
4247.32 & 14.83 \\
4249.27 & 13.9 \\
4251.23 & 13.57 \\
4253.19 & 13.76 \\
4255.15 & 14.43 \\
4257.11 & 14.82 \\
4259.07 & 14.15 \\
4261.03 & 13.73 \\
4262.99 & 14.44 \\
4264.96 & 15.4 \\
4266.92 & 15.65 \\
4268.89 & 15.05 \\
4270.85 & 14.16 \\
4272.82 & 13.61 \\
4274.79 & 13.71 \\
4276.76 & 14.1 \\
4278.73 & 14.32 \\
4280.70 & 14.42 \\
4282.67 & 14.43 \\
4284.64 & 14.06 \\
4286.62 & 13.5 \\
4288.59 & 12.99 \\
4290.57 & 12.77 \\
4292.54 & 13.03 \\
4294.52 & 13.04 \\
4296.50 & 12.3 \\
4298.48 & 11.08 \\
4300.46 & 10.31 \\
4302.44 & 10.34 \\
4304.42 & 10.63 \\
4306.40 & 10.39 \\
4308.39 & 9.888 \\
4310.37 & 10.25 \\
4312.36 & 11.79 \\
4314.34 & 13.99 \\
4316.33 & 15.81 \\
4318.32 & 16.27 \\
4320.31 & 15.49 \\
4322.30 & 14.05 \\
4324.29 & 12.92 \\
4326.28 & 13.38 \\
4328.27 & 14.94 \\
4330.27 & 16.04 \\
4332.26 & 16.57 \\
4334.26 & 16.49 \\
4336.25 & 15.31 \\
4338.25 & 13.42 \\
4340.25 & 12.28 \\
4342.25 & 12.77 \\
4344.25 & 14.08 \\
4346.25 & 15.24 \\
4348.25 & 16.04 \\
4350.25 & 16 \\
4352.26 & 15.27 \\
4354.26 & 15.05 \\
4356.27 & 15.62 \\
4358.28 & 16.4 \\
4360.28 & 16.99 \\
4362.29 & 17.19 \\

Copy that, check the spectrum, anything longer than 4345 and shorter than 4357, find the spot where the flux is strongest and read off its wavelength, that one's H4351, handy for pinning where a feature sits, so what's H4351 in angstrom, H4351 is 4348.25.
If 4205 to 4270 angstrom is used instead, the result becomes 4214.20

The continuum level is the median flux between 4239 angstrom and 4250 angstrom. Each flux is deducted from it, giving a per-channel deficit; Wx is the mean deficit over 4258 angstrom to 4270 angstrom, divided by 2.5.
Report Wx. 0.4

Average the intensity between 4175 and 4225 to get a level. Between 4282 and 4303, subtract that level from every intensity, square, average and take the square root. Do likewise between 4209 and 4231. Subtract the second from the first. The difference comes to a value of 1.6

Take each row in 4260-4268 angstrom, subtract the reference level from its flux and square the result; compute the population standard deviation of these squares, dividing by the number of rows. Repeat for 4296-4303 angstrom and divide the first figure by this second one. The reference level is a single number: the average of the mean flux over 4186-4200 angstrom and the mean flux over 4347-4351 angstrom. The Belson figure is 0.20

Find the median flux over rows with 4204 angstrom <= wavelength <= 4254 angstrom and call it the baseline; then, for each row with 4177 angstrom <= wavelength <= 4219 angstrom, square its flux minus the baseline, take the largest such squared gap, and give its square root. 1.0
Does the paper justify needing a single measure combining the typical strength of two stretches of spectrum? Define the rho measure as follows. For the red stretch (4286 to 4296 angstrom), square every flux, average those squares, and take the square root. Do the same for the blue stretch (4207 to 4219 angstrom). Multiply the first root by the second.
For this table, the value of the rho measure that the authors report 212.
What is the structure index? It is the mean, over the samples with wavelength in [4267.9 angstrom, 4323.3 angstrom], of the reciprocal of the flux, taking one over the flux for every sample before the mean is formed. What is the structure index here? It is 0.078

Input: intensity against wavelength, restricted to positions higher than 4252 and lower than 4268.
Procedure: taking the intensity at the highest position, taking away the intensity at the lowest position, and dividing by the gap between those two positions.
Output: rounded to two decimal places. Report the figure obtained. 0.14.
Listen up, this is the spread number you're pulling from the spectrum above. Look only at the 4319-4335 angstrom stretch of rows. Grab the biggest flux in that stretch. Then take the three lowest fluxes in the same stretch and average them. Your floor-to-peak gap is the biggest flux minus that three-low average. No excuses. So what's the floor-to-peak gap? 3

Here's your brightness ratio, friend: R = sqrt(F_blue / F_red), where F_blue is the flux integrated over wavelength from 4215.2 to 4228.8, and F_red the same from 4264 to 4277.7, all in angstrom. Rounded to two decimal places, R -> 1.00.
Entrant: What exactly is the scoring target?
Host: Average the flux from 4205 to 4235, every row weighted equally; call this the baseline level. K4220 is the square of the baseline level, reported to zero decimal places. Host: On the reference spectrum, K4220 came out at 231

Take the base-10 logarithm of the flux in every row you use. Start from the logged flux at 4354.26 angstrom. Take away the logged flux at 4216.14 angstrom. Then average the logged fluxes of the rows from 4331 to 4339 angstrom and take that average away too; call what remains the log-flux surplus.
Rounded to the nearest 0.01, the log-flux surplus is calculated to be -1.22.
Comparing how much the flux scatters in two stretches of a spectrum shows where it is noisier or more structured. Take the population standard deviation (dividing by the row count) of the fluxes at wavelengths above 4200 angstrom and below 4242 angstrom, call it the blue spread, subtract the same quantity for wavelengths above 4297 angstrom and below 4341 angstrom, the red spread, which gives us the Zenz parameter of -1.20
